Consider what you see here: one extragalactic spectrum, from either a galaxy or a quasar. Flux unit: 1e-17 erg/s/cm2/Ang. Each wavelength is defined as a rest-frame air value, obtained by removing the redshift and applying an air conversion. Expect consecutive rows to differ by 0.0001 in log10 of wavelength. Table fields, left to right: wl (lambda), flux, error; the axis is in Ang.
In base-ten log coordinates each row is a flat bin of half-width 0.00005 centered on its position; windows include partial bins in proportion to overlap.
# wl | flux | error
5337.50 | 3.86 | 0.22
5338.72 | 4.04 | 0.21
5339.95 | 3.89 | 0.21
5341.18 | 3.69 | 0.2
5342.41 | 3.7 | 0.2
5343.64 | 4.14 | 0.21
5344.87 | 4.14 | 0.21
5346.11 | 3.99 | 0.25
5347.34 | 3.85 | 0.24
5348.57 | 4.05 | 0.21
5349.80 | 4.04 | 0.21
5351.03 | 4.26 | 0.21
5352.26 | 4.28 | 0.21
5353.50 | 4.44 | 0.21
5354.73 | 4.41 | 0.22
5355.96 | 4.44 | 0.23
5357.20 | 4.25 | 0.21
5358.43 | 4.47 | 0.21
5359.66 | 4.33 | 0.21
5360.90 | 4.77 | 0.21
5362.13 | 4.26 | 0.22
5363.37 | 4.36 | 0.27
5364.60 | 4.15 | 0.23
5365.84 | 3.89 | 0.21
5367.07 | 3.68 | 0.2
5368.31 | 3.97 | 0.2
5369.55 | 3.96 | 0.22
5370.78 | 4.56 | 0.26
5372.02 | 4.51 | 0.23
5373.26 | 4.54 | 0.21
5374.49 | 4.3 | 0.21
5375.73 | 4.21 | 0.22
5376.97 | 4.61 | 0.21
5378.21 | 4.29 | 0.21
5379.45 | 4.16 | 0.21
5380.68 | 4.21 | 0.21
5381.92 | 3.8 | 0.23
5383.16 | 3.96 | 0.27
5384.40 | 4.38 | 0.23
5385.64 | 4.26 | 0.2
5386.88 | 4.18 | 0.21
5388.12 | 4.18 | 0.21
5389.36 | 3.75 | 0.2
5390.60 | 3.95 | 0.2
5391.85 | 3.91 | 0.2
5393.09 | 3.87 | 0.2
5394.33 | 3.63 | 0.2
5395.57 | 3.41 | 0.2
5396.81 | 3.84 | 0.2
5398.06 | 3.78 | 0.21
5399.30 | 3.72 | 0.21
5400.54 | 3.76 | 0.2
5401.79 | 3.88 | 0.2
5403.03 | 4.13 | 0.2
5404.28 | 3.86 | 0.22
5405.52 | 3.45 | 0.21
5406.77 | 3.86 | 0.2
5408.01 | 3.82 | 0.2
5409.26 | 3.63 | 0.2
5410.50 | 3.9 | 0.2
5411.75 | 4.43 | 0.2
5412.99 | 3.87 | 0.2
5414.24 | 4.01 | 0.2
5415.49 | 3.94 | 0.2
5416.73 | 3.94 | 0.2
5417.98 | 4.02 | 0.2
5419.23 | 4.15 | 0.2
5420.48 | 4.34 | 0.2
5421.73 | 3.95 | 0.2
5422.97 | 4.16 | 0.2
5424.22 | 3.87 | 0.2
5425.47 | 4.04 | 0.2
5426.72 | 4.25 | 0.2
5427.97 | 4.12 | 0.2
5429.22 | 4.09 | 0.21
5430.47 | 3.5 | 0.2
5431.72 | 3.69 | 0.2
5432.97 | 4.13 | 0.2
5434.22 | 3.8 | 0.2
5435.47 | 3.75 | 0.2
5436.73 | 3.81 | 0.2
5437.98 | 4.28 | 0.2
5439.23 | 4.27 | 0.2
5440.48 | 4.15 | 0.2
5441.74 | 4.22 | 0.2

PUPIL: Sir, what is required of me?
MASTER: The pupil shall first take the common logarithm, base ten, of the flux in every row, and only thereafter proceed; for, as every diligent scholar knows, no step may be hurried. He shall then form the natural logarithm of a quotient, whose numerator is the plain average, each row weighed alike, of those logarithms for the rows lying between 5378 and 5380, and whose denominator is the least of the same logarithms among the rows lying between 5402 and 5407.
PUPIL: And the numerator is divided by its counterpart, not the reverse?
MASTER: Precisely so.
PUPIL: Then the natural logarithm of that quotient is 0.15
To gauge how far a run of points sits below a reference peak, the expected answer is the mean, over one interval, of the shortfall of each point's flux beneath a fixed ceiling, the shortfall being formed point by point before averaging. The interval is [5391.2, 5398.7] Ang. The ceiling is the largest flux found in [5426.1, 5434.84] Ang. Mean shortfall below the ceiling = 0.51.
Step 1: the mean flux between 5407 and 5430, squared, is 16.2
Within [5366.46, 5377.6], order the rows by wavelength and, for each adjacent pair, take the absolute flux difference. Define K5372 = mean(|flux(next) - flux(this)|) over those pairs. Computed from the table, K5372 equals 0.21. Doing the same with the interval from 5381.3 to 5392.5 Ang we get 0.18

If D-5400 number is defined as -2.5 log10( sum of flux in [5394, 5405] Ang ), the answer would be -3.83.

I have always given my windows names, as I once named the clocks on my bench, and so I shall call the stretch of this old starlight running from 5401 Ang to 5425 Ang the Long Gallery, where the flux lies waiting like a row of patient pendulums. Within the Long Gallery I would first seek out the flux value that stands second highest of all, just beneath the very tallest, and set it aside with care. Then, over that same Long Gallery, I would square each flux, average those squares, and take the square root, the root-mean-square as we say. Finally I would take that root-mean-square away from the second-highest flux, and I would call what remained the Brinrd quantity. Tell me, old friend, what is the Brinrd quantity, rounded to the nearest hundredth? 0.38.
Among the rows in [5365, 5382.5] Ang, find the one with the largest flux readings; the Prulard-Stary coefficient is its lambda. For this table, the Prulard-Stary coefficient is 5376.97 Ang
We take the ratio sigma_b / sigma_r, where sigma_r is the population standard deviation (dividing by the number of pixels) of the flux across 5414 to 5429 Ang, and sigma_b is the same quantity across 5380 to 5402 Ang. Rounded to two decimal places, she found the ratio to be 1.78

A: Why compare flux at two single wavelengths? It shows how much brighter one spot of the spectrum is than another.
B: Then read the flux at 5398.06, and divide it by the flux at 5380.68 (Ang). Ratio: 0.90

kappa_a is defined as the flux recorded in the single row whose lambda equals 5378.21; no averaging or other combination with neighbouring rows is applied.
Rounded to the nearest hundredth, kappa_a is 4.29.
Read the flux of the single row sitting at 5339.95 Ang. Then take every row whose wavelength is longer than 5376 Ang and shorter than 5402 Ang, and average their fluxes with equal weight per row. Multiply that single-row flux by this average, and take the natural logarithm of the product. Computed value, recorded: 2.74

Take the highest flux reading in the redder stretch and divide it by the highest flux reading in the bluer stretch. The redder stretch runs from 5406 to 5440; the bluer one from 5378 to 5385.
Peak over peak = 1.01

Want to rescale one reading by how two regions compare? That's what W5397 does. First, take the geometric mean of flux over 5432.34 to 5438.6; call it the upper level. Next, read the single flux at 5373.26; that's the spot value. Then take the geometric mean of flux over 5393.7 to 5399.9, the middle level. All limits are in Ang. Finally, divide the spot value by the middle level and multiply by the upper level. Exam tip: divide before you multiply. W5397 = 4.9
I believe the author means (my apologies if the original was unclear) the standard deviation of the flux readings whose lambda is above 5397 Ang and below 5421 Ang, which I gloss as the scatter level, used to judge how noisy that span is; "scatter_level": 0.23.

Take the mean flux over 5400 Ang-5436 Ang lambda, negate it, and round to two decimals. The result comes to -3.94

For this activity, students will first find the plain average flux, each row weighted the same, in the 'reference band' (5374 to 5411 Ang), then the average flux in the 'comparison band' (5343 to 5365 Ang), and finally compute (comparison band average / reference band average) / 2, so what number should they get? 0.538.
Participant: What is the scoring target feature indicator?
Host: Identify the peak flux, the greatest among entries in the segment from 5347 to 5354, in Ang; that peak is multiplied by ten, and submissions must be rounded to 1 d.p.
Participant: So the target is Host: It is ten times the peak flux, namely 44.4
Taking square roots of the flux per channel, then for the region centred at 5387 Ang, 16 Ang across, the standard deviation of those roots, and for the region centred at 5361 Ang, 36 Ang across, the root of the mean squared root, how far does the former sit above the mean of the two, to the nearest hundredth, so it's -1.00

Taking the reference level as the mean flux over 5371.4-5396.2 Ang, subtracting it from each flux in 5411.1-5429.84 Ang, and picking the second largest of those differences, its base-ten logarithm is -0.63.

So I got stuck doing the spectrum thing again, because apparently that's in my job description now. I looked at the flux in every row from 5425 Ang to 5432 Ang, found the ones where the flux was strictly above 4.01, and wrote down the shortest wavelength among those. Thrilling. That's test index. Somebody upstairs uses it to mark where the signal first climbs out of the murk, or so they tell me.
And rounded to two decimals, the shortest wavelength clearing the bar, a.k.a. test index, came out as 5425.47 Ang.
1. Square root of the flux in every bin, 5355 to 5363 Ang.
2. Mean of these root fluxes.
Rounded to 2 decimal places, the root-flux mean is 2.10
